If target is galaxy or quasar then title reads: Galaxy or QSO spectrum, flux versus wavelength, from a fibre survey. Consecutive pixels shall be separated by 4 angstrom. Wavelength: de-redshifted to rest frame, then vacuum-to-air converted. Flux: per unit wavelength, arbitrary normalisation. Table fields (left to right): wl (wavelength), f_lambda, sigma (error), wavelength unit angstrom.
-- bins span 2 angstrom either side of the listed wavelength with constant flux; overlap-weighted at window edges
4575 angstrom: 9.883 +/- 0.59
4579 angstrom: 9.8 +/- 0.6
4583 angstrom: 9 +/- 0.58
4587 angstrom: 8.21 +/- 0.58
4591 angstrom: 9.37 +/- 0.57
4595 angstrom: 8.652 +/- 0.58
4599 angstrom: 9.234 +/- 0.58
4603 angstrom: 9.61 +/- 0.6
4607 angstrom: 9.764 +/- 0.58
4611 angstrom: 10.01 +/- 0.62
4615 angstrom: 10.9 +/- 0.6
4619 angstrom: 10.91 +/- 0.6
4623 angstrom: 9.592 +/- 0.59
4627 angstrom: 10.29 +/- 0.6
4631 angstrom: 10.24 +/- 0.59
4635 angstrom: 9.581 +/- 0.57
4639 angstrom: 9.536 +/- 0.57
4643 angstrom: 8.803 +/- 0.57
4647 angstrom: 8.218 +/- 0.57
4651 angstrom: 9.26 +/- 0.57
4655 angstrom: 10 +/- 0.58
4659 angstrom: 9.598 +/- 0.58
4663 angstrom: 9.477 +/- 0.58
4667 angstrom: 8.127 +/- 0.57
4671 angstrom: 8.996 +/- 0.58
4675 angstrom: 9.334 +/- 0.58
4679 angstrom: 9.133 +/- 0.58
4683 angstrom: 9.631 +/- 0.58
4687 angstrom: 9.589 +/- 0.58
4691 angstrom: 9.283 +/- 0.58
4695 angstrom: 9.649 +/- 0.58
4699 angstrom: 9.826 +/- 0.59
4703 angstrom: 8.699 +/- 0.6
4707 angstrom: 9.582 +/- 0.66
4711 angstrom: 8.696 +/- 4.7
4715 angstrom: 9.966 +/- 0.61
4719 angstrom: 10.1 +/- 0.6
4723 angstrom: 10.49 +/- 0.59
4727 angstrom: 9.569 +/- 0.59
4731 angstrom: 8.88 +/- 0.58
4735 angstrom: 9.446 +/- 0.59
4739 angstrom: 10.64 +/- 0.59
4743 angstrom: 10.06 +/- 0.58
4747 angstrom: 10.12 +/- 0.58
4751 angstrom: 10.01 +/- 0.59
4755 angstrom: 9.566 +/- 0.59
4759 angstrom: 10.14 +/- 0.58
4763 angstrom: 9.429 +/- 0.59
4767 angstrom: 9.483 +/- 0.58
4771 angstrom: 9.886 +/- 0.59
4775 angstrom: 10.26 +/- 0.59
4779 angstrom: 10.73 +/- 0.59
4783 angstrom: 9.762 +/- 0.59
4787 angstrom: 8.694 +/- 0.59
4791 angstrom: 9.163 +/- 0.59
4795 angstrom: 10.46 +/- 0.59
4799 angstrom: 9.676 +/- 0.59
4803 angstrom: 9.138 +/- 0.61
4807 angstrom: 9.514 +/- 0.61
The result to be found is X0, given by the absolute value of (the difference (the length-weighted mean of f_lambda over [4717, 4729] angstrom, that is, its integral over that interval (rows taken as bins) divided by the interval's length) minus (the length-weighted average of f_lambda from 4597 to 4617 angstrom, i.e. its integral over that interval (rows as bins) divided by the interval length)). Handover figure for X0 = 0.15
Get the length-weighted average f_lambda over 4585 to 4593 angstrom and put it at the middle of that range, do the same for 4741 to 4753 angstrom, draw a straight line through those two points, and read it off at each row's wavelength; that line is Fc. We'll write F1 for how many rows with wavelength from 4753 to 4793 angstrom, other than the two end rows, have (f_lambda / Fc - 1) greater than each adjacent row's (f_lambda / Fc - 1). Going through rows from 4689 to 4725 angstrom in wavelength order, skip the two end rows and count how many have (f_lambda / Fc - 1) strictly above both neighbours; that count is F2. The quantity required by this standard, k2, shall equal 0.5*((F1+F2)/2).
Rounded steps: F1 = 2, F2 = 2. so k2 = 1.0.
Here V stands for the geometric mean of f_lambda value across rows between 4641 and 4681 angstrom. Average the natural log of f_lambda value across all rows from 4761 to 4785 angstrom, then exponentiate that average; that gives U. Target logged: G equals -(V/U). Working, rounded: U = 9.91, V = 9.1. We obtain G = -0.916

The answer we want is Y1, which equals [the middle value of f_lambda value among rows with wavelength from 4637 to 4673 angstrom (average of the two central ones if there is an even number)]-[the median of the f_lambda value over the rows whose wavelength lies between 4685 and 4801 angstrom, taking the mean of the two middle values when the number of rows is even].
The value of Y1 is -0.42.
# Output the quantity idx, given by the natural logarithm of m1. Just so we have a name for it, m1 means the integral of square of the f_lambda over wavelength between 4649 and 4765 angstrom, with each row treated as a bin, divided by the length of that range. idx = 4.52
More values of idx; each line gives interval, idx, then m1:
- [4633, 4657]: 4.45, 86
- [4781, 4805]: 4.50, 90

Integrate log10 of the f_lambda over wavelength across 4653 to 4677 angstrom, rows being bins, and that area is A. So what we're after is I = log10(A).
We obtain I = 1.36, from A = 23.2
